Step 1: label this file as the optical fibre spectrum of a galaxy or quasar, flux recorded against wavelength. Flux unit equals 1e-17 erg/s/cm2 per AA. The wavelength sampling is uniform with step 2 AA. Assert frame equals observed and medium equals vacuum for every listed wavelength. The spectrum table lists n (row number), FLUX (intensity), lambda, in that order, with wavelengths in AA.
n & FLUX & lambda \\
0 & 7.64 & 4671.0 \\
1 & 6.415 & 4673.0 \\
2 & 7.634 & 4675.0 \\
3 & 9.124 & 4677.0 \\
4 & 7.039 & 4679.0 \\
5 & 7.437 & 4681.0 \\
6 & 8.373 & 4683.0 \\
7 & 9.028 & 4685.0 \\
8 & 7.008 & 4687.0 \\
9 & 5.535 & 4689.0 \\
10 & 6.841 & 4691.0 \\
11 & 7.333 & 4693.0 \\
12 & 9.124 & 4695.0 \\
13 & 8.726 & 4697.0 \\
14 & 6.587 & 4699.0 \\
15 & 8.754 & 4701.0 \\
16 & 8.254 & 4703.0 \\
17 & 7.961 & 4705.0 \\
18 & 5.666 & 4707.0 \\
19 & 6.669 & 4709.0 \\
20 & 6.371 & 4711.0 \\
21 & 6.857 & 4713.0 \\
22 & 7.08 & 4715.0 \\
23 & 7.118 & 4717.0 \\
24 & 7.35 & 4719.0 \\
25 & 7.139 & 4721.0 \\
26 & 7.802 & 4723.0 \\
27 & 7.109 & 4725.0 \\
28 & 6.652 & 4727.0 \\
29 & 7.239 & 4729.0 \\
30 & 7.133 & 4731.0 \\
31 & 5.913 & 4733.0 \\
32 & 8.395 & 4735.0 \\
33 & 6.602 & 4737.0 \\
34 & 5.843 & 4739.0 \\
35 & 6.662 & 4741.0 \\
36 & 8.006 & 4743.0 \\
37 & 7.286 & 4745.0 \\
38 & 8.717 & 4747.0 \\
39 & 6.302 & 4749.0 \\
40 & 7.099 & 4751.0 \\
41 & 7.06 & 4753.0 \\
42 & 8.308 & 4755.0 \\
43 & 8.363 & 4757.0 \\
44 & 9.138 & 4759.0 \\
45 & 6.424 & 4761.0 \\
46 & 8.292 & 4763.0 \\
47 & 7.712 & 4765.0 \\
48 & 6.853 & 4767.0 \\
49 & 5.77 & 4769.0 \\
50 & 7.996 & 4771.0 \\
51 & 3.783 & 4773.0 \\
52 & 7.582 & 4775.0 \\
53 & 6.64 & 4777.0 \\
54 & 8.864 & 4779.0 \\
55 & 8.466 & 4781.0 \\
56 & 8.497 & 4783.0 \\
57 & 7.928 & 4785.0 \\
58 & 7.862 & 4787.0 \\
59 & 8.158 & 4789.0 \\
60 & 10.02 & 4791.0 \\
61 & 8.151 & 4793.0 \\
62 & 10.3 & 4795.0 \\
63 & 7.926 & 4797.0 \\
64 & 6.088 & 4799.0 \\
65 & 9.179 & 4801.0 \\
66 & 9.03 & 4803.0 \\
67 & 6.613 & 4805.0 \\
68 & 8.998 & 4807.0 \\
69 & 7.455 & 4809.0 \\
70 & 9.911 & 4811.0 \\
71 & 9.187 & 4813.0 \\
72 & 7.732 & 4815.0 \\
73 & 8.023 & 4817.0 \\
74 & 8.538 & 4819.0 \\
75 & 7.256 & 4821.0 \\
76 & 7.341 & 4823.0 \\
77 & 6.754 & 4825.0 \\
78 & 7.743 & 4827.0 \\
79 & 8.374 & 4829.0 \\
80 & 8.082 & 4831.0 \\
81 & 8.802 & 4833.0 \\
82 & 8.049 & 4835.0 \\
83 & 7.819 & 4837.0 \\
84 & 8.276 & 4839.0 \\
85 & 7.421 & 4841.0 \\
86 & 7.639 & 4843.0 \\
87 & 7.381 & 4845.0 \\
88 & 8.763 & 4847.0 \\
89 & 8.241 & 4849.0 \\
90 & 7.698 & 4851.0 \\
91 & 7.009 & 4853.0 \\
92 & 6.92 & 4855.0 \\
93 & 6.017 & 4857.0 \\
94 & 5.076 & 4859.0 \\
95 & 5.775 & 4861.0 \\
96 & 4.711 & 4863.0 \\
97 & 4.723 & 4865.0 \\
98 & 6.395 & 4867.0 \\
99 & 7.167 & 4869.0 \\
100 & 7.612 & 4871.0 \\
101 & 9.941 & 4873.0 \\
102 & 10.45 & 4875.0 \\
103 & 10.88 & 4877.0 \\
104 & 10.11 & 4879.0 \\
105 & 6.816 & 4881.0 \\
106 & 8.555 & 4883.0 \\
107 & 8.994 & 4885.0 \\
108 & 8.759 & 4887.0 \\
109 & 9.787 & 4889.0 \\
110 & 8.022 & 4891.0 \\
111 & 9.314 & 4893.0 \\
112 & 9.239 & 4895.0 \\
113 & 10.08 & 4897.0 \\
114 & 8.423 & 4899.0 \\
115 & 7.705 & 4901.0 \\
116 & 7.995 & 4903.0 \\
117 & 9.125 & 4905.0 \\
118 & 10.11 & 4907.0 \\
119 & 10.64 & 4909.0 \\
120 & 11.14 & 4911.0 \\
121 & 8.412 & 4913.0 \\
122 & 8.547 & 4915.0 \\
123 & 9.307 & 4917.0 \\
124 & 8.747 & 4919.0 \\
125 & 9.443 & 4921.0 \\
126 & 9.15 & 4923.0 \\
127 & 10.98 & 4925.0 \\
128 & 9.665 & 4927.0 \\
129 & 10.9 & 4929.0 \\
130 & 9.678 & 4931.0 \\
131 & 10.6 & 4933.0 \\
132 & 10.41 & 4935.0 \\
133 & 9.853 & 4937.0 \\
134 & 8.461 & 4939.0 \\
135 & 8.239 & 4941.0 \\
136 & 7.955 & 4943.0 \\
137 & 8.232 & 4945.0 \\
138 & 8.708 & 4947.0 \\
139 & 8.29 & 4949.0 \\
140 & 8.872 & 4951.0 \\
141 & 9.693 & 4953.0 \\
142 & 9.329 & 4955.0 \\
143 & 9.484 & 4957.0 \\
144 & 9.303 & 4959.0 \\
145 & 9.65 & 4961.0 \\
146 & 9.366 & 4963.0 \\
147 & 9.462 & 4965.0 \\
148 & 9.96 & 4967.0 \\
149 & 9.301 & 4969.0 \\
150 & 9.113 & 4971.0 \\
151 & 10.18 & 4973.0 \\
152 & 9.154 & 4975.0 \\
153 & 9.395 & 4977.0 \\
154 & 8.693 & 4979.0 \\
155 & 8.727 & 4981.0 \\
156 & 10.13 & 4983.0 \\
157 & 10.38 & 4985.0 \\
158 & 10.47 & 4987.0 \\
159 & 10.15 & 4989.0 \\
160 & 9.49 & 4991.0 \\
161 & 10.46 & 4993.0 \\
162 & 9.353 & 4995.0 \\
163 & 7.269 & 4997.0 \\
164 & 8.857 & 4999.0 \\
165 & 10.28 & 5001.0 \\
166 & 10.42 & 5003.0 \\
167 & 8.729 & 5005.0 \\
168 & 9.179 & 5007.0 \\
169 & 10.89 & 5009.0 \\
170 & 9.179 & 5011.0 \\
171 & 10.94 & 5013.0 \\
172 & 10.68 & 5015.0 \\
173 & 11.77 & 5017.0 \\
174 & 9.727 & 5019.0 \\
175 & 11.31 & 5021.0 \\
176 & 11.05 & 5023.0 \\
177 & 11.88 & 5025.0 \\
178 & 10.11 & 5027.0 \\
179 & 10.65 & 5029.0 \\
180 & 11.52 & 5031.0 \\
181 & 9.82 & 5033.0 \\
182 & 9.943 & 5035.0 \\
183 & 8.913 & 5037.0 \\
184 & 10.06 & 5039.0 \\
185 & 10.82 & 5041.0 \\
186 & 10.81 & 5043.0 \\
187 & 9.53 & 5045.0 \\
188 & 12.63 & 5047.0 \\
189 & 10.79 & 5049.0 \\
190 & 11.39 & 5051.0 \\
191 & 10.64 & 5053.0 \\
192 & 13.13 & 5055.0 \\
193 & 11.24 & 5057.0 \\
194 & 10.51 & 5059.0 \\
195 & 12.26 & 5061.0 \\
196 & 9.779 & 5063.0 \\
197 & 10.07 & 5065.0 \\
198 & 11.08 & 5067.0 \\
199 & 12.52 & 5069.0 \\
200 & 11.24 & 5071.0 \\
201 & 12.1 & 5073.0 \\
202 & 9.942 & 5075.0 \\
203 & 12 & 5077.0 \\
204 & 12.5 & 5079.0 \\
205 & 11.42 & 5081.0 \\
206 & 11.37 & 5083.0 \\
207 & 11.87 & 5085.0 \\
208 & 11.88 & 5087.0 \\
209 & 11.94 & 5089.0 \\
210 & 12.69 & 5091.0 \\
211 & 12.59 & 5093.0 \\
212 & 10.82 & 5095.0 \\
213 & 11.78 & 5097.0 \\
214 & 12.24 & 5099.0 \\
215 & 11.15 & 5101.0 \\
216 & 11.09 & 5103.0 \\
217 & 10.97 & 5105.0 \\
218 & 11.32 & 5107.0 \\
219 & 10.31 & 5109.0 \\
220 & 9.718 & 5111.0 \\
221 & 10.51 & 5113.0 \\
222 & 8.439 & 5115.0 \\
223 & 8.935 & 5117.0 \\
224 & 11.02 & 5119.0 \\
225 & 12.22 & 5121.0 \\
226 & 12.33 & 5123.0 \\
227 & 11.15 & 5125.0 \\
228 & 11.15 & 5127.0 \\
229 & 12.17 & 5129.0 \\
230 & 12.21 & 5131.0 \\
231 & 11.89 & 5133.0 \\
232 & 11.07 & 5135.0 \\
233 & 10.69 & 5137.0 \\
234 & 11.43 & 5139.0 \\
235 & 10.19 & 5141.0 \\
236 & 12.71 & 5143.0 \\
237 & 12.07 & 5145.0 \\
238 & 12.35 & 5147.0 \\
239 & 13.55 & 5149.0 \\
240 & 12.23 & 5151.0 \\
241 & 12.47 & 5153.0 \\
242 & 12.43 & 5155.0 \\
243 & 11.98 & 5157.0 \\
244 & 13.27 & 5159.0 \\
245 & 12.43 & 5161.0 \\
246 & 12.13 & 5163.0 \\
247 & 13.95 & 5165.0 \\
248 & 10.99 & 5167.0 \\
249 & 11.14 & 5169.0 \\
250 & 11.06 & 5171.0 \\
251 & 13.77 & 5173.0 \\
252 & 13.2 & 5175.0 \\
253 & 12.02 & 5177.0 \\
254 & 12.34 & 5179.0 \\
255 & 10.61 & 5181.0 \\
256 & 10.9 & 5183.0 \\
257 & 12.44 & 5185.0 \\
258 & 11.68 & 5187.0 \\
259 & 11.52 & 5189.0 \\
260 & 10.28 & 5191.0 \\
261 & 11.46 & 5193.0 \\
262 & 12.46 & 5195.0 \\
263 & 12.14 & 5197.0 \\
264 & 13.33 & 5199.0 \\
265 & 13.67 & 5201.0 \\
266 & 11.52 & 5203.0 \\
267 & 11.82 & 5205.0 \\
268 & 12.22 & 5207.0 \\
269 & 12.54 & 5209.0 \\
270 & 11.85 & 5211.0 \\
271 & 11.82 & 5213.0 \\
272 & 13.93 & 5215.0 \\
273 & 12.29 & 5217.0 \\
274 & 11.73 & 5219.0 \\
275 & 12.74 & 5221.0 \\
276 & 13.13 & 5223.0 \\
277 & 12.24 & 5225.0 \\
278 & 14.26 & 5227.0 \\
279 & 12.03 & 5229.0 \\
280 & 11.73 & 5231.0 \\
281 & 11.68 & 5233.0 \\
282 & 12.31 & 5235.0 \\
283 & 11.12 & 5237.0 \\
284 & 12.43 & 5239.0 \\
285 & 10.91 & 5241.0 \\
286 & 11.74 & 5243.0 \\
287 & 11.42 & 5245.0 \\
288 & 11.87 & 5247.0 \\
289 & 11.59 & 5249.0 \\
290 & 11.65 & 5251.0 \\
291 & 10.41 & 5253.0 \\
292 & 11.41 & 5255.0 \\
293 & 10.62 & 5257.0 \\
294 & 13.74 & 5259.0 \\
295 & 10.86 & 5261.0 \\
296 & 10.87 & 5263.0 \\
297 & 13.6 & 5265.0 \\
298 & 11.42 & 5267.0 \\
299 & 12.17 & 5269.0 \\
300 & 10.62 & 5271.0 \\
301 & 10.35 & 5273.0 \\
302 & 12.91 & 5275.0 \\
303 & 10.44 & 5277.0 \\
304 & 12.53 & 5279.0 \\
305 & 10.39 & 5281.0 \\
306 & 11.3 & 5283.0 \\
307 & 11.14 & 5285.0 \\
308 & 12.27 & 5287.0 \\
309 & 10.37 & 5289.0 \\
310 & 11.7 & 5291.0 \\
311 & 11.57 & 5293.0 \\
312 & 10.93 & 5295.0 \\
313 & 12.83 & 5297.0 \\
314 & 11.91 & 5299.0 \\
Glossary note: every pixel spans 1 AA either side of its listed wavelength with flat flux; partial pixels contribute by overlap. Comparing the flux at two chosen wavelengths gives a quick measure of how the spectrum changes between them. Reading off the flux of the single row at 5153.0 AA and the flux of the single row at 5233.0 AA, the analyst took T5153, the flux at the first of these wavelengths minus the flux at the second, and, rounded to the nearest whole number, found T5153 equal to 1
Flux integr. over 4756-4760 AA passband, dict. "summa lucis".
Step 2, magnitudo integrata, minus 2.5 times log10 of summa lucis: -3.86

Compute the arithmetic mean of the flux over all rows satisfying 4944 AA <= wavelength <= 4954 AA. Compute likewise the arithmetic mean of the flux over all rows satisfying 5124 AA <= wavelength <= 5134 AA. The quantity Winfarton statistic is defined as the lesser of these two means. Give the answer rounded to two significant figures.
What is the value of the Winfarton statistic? 8.8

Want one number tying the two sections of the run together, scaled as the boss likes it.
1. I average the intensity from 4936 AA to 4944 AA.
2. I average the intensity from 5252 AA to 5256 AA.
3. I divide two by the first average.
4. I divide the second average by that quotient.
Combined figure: 47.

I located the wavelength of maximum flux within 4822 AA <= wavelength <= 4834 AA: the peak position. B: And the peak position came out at 4833.0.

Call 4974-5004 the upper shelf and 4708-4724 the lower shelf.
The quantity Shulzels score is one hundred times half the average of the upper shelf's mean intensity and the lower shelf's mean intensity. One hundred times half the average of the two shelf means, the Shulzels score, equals 415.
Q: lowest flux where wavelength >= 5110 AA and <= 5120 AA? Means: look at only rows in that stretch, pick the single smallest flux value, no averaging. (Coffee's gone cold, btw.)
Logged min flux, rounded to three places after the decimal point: 8.439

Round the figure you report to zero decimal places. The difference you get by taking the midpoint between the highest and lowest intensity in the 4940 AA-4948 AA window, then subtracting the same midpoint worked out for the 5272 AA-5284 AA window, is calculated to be -3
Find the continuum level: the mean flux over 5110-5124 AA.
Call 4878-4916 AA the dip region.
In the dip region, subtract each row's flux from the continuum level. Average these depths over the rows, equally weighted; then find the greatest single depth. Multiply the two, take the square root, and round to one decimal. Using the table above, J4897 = 2.3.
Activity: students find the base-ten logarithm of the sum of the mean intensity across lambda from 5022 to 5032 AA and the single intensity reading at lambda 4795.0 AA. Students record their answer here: 1.33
